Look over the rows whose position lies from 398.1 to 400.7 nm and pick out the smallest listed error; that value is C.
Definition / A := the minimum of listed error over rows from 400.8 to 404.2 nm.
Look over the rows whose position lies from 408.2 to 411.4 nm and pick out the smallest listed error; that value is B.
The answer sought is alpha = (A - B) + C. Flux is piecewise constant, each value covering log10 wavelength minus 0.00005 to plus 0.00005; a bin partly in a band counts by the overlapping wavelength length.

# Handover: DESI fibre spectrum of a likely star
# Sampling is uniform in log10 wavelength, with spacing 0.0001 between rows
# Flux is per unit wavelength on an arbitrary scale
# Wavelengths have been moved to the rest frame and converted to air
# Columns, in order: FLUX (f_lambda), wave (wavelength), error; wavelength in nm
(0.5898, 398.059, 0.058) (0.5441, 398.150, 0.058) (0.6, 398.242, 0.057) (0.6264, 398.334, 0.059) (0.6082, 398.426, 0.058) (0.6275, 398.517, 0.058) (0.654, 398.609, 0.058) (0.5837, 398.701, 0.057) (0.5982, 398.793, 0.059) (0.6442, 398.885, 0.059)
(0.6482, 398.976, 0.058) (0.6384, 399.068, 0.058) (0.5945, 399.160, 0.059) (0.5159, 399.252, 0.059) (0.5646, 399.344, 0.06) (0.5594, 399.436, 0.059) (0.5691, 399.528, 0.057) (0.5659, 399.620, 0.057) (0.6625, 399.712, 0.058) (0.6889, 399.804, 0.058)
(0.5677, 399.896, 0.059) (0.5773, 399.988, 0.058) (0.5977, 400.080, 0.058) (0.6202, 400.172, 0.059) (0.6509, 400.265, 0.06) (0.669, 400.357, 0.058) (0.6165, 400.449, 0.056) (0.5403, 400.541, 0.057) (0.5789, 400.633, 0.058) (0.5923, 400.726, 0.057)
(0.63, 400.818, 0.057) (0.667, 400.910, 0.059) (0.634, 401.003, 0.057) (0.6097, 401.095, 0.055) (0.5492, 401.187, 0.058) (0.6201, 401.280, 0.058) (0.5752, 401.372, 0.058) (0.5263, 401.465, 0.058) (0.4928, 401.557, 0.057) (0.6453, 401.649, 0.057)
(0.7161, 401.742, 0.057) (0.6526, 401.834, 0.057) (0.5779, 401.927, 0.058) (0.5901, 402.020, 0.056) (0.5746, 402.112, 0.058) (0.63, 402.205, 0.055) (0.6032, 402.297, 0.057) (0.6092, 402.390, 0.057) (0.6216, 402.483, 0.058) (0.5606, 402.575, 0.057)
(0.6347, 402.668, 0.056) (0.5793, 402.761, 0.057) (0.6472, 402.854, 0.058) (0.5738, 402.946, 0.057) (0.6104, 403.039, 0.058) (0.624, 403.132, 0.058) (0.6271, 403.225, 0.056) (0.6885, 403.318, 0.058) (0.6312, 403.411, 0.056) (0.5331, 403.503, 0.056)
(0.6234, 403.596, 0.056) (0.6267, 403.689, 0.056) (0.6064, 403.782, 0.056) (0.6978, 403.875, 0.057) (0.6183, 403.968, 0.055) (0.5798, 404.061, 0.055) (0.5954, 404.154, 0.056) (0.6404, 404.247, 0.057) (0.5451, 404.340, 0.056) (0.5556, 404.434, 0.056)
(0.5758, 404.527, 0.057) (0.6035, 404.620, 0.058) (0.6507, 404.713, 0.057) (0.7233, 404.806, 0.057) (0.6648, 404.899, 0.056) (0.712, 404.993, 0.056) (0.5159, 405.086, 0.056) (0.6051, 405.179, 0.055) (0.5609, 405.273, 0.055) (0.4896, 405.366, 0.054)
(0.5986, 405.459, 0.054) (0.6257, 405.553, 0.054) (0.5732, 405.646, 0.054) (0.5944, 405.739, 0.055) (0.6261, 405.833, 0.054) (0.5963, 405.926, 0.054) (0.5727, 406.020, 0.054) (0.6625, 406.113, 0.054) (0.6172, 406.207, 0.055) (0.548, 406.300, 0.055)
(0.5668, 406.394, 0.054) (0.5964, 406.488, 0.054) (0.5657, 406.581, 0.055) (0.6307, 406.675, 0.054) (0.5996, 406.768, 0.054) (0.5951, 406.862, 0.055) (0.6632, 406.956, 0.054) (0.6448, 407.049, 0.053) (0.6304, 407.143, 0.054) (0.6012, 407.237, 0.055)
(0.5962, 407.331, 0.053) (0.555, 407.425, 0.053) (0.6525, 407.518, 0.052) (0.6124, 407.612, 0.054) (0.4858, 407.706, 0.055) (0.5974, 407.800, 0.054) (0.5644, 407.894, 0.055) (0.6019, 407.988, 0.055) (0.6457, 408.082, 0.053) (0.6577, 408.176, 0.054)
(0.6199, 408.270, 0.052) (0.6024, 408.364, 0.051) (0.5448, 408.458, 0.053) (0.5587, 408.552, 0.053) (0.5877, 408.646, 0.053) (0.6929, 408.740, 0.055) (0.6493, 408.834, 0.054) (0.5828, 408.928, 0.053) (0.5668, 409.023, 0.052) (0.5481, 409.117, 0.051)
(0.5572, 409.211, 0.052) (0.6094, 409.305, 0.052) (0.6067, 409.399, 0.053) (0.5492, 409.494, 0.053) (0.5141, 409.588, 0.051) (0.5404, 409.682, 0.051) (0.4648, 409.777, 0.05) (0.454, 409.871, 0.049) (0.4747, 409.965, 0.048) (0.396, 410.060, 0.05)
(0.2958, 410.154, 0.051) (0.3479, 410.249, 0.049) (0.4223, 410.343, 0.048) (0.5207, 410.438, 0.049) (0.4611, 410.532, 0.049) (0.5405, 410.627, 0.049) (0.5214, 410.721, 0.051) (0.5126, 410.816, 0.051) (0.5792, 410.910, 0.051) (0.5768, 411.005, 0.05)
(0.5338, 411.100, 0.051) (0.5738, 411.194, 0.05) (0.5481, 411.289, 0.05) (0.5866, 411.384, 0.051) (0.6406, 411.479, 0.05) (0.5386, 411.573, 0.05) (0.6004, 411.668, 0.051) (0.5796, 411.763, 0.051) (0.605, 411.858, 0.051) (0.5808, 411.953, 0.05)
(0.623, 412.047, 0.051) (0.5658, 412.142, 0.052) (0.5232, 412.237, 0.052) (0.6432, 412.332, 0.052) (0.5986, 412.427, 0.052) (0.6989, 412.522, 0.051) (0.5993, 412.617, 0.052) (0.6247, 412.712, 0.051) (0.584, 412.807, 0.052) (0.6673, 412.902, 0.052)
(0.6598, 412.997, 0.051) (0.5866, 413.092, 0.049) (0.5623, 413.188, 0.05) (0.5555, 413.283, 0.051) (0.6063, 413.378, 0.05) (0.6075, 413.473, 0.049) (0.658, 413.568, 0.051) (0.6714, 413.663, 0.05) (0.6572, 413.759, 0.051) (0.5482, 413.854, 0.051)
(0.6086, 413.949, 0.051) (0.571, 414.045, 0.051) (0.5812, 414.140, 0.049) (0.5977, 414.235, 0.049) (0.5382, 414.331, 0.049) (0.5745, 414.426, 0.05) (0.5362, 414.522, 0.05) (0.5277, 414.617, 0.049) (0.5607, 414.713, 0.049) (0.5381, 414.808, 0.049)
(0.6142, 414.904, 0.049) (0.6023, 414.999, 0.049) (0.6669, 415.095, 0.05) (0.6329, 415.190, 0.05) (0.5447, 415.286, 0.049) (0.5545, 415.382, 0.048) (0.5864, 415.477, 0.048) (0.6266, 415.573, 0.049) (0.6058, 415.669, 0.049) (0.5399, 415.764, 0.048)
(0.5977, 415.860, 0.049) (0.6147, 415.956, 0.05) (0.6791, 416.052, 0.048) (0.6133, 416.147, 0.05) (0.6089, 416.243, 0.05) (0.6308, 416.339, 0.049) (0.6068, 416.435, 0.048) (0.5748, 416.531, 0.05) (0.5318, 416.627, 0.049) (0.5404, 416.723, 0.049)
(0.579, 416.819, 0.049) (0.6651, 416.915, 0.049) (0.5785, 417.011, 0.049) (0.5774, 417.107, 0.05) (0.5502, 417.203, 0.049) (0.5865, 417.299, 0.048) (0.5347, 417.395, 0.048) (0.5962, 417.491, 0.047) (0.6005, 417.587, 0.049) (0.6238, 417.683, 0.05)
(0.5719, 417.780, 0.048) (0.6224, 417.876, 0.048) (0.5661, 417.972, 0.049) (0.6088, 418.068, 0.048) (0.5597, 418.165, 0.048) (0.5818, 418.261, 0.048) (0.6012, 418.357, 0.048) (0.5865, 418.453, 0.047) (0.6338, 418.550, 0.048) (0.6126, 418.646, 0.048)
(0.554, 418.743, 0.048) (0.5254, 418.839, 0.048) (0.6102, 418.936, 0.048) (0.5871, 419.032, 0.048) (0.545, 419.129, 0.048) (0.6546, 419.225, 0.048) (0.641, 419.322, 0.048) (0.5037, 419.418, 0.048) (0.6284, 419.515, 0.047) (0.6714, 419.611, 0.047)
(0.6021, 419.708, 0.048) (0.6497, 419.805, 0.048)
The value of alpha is 0.063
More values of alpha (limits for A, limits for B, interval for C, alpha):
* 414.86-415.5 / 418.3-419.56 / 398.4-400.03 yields 0.058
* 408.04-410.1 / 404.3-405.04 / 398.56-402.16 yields 0.047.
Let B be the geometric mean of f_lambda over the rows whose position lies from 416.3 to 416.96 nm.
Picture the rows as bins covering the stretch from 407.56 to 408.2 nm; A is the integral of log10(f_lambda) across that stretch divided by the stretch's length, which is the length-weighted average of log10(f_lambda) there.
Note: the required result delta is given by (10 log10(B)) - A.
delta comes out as -2.08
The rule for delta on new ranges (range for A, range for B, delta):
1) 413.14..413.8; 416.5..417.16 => -2.18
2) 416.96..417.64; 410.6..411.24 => -2.37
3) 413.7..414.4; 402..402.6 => -2.00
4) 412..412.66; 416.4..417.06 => -2.14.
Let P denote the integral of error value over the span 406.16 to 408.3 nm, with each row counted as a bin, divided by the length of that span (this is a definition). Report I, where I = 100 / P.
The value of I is 1852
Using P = 0.054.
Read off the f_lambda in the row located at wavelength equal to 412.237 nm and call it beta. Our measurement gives 0.5232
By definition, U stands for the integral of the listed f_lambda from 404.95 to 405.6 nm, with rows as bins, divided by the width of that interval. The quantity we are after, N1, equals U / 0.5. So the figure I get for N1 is 1.17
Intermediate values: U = 0.586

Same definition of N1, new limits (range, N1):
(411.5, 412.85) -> 1.20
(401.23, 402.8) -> 1.20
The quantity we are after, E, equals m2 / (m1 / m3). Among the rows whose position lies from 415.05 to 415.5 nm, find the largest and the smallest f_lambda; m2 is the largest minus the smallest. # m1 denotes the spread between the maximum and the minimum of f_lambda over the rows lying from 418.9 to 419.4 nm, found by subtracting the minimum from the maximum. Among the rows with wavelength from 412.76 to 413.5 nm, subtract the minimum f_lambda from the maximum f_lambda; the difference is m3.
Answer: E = 0.12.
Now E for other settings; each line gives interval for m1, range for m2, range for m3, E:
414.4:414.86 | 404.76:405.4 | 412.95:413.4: 0.52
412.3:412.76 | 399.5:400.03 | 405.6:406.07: 0.07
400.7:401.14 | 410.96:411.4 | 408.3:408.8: 0.10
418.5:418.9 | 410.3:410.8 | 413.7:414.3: 0.12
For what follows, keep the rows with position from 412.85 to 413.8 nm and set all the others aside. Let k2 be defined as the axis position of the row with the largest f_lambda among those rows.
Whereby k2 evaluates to 413.663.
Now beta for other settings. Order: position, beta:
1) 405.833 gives 0.6261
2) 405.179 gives 0.6051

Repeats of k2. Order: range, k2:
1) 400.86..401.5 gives 400.910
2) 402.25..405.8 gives 404.806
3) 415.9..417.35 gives 416.052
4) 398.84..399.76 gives 399.712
